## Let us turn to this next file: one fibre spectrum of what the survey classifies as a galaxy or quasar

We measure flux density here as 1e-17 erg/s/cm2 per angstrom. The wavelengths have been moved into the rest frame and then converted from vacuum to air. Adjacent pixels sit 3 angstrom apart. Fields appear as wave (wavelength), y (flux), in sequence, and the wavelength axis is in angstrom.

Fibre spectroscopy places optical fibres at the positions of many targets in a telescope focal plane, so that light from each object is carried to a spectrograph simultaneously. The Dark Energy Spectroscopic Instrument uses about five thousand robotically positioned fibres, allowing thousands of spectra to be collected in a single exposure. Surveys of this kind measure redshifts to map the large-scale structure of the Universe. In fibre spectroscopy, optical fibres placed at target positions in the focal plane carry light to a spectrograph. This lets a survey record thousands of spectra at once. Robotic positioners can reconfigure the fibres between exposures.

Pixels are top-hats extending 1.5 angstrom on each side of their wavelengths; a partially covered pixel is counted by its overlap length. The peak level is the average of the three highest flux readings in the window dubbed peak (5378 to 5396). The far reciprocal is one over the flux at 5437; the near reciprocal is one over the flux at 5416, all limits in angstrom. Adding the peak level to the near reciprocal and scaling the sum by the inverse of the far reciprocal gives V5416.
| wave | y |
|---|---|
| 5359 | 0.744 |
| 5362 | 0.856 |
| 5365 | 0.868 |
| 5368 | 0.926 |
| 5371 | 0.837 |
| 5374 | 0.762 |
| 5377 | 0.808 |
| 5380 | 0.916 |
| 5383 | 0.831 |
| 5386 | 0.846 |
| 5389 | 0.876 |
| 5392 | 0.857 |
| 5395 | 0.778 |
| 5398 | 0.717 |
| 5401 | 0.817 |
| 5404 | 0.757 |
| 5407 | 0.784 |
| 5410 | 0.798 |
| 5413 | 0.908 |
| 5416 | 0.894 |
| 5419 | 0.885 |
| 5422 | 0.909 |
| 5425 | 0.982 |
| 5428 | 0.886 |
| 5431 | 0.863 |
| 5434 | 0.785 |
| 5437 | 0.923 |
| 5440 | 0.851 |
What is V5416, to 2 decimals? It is 1.85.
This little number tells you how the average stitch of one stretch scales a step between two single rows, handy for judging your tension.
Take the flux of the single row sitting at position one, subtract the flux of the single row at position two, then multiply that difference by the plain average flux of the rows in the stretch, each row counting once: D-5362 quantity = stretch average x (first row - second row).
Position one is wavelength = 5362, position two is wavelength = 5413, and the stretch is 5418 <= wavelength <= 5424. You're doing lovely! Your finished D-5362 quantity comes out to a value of -0.05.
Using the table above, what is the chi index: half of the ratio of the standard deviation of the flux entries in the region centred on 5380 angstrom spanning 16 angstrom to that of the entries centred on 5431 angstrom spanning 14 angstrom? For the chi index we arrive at 0.39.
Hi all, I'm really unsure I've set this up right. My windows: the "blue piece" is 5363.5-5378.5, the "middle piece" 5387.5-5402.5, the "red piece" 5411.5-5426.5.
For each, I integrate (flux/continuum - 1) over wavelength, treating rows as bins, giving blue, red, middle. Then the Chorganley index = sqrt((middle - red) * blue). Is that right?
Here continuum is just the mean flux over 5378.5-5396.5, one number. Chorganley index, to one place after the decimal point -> 0.6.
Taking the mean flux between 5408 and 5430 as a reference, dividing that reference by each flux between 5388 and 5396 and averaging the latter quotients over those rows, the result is 1.07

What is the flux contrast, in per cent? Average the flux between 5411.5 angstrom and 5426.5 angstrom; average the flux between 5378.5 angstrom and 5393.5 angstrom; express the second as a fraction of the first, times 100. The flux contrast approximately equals 94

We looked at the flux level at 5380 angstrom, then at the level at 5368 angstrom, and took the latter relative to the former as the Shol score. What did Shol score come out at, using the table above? 1.01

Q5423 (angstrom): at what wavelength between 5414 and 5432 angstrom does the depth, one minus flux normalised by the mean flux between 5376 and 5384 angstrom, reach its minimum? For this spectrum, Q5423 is 5425 angstrom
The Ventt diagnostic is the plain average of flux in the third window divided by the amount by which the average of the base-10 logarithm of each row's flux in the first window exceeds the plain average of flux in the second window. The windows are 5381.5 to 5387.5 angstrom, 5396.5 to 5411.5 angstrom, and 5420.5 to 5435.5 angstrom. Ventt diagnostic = -1.04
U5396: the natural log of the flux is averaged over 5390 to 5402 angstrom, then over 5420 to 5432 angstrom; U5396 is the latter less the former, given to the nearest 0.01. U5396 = 0.14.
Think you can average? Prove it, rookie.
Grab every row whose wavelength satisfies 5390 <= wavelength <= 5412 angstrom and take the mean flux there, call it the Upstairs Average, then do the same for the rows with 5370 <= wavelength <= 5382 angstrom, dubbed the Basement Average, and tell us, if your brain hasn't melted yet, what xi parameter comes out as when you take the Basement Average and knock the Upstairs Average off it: 0.04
